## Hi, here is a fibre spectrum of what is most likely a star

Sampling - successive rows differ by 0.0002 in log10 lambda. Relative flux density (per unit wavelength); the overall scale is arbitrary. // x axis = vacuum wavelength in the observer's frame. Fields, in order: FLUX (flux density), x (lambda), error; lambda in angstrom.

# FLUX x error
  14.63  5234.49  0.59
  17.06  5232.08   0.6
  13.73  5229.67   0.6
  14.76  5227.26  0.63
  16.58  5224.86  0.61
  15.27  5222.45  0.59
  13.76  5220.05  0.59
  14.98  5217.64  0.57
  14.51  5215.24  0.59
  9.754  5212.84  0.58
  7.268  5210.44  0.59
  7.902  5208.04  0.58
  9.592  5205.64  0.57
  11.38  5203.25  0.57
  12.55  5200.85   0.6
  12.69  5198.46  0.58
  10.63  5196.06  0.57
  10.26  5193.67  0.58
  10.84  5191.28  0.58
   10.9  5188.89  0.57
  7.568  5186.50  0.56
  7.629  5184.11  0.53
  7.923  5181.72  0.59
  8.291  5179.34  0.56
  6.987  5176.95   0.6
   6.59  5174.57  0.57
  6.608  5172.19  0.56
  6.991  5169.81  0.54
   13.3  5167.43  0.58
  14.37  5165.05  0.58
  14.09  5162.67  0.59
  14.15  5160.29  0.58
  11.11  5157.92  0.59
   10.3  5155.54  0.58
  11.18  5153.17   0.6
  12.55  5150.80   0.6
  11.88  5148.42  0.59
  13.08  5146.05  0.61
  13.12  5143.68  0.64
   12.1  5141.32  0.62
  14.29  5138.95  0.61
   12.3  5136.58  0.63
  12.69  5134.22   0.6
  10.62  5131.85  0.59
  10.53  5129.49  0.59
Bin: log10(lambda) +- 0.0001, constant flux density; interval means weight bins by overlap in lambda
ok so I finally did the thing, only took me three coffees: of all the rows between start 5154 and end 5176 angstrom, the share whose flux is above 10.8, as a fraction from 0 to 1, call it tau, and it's 0.56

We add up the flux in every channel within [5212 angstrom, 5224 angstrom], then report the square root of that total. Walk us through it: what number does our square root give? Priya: 8.3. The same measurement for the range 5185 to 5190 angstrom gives 4.3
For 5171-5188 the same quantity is 7.2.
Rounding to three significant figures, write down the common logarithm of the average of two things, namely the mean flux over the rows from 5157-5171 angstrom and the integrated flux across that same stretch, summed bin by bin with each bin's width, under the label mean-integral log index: 1.97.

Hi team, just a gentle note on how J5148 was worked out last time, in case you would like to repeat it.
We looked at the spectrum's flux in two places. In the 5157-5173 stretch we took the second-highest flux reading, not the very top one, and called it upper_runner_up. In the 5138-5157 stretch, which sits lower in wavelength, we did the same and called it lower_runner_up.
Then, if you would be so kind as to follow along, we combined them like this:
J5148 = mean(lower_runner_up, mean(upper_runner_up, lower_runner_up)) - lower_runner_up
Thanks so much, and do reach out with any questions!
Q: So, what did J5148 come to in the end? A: 0.3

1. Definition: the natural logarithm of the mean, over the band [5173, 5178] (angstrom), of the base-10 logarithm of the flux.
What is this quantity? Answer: -0.18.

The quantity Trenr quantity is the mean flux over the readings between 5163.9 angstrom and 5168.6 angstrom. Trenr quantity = 13.8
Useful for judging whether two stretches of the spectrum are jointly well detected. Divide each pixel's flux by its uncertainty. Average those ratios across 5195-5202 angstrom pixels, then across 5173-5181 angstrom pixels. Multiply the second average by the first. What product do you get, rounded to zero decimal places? 260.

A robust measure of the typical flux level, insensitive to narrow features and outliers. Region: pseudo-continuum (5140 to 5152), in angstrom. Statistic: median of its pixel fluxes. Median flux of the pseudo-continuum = 13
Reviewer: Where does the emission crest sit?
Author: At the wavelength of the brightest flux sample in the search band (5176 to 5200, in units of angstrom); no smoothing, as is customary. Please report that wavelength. 5198.46 angstrom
